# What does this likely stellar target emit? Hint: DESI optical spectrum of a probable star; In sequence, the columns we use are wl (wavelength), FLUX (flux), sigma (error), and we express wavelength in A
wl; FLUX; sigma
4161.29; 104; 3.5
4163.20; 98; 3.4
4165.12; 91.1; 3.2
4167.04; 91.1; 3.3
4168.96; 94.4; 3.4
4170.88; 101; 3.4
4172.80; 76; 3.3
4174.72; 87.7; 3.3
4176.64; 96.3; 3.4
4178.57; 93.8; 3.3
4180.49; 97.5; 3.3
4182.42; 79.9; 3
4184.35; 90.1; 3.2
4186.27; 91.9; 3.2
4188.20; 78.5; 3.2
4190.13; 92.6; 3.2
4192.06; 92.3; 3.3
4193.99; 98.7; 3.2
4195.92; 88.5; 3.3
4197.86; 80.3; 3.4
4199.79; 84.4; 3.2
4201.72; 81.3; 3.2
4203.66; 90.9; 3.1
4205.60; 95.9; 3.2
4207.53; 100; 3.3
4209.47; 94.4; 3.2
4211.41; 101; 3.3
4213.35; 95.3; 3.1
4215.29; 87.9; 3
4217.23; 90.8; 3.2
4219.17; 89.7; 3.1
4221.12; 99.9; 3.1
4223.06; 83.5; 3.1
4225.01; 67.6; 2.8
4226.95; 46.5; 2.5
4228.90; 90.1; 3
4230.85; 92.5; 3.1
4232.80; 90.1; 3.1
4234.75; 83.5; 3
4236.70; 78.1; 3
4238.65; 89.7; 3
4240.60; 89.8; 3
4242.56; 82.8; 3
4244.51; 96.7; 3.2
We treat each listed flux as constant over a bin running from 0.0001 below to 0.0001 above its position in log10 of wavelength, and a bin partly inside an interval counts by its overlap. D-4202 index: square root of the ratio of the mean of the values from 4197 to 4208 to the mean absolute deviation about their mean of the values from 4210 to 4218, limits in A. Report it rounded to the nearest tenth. 4.5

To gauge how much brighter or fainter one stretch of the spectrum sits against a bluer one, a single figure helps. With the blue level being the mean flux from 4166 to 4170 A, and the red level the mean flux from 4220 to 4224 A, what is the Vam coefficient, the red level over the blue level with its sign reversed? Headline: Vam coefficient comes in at -0.99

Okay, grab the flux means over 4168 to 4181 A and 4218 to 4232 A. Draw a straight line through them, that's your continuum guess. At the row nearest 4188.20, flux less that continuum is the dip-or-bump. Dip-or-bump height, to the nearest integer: -11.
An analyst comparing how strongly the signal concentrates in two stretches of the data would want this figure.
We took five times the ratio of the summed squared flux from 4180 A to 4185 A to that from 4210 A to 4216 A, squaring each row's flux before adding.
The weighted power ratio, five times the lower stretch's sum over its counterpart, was 4.44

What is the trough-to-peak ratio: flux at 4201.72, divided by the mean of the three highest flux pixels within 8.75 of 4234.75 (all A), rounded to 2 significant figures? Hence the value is 0.89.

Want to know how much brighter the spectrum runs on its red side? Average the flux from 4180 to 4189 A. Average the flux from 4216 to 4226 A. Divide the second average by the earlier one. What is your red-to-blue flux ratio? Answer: 0.99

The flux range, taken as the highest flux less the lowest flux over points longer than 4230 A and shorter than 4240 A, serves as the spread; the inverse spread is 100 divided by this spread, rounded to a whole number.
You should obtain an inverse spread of 7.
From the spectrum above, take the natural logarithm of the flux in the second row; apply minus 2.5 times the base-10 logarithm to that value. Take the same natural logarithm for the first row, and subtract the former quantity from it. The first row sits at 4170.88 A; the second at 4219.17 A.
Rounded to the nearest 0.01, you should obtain 6.25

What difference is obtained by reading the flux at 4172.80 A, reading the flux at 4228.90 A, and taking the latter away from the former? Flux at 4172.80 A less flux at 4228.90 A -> -14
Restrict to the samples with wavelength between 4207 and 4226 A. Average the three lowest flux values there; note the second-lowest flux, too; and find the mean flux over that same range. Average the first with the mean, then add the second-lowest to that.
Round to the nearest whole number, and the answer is 169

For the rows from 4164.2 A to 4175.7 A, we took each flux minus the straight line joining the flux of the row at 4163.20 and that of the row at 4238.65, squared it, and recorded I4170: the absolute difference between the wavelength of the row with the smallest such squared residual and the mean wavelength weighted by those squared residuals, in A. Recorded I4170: 3.1 A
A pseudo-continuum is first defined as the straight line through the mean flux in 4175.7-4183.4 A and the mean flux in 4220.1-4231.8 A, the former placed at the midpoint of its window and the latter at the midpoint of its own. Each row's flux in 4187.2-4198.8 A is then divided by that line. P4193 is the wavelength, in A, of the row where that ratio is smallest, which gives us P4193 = 4188.20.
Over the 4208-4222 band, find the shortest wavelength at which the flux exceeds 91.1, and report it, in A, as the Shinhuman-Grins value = 4209.47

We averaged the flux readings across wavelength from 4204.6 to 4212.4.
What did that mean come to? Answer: 97.8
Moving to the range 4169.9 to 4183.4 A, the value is 90.3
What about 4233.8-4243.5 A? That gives 84.8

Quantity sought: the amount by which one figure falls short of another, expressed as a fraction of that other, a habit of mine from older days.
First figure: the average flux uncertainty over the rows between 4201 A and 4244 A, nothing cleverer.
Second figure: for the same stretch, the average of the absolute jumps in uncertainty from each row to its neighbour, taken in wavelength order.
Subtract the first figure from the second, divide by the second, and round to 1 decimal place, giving -25.8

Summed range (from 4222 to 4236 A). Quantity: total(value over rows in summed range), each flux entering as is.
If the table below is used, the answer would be 554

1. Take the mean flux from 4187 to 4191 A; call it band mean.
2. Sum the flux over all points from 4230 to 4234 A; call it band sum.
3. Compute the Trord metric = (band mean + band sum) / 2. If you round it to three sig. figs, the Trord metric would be 134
